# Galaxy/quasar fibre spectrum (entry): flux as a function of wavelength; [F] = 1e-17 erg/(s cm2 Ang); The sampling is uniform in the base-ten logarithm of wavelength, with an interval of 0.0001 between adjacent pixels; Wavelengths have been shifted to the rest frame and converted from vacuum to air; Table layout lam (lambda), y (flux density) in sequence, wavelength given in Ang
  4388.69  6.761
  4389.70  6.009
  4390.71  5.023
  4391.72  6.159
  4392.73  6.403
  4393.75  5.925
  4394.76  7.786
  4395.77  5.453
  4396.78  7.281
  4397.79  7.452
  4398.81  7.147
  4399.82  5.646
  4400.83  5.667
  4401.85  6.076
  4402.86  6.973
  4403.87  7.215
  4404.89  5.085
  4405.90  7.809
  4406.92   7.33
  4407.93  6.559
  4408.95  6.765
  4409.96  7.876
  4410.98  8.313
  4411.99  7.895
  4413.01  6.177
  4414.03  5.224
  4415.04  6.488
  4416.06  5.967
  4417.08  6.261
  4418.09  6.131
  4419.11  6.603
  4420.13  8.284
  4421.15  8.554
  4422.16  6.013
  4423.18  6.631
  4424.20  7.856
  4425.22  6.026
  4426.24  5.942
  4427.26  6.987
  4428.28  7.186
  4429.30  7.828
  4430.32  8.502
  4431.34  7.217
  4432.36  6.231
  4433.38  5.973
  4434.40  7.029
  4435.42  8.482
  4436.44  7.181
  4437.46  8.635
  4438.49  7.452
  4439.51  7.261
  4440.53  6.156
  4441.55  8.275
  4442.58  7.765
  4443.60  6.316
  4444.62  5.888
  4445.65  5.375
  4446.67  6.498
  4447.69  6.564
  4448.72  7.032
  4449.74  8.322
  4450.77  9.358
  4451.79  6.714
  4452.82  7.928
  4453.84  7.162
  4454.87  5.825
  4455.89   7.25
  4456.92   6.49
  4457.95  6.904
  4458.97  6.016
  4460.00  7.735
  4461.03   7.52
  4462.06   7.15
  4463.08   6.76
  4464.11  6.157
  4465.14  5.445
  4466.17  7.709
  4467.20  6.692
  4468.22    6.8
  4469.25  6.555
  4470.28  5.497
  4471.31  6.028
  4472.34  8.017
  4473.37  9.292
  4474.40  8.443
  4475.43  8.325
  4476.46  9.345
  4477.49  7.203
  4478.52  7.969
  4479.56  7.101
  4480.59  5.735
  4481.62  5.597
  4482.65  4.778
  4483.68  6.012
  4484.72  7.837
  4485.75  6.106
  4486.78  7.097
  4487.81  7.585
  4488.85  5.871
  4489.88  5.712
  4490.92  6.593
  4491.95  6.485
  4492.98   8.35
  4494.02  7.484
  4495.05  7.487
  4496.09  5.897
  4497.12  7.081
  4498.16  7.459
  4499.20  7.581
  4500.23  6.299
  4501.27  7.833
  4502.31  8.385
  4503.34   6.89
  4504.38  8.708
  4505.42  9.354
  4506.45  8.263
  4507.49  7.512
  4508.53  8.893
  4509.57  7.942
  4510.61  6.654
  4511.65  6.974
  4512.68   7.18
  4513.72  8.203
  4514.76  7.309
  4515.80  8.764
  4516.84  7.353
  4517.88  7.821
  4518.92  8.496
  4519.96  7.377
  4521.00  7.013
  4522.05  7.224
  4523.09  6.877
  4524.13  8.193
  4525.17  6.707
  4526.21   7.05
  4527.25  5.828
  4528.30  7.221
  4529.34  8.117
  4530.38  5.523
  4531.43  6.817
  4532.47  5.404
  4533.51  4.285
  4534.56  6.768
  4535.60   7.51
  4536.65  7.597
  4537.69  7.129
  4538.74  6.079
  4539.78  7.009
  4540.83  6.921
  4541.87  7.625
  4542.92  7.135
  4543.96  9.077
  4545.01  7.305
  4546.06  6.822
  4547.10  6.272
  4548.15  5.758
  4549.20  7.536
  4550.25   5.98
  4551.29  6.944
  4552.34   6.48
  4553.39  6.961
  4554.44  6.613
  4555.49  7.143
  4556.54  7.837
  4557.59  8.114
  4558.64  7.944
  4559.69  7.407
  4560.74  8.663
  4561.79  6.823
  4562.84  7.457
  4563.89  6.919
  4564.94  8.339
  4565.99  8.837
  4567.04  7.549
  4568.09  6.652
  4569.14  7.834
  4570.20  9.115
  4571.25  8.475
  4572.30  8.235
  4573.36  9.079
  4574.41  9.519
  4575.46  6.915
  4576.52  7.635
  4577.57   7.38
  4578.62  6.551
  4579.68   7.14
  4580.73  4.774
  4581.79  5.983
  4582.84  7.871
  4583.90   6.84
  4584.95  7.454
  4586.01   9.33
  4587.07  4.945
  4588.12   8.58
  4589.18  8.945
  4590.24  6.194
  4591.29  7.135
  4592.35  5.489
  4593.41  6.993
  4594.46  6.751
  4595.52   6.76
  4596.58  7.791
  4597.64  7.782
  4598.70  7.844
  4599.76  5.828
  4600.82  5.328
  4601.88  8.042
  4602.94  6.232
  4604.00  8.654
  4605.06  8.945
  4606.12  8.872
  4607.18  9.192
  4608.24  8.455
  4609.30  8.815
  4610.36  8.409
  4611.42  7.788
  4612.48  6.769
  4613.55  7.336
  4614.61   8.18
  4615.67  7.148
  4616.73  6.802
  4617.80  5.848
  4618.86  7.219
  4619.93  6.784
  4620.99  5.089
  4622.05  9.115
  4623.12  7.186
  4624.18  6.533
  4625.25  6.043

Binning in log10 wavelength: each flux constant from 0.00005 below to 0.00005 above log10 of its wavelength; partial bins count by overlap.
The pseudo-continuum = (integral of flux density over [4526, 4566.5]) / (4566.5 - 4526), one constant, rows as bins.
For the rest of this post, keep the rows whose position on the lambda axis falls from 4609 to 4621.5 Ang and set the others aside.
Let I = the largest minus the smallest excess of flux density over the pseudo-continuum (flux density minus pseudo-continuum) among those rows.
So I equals 3.7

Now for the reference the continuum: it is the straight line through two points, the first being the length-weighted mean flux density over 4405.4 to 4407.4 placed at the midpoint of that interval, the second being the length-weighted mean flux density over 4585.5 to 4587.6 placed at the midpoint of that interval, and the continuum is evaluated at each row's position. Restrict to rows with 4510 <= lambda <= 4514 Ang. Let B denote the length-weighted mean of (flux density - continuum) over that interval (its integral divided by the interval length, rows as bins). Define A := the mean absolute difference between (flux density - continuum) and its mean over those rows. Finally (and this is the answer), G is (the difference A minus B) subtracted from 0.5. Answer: -0.1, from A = 0.477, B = -0.1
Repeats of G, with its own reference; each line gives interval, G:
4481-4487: -1.5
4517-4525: 0.2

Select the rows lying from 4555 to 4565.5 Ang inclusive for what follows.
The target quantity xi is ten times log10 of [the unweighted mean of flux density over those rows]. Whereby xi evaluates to 8.84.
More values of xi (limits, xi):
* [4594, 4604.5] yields 8.51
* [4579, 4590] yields 8.56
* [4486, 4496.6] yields 8.36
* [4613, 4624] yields 8.49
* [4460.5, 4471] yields 8.21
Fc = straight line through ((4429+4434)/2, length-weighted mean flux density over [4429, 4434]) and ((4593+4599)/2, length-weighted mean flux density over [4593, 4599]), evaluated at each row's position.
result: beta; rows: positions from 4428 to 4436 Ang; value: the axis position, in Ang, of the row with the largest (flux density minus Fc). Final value 4430.32 Ang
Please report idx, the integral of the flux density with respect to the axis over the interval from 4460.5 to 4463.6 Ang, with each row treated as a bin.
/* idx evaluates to 22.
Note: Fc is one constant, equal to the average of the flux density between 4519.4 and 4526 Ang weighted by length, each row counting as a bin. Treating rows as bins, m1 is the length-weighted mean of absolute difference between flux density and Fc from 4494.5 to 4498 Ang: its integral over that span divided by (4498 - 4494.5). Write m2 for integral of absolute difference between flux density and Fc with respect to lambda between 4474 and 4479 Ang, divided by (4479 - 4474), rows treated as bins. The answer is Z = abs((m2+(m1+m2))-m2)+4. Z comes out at 5.6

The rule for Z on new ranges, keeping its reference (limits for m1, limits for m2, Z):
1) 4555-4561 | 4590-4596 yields 5.3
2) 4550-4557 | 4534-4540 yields 5.0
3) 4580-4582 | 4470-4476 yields 7.1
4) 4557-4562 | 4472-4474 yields 6.2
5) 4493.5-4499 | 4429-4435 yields 5.2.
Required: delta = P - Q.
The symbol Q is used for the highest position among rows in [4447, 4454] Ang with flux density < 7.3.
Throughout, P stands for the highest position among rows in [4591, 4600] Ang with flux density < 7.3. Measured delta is 145.9 Ang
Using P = 4599.76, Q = 4453.84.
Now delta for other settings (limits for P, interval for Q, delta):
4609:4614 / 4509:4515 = 99.8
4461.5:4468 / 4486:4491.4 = -23.7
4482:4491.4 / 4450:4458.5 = 33.0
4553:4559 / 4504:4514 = 42.8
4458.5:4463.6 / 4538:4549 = -85.1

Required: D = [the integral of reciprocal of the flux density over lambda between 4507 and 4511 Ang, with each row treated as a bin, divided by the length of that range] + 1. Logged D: 1.13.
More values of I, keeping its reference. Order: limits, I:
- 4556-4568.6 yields 2.2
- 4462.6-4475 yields 3.8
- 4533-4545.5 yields 4.8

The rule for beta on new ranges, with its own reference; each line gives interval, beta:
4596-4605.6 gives 4605.06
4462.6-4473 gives 4472.34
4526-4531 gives 4529.34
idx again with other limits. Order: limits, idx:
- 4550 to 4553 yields 20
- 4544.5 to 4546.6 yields 15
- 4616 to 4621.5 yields 35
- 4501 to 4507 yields 50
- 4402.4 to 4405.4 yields 19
